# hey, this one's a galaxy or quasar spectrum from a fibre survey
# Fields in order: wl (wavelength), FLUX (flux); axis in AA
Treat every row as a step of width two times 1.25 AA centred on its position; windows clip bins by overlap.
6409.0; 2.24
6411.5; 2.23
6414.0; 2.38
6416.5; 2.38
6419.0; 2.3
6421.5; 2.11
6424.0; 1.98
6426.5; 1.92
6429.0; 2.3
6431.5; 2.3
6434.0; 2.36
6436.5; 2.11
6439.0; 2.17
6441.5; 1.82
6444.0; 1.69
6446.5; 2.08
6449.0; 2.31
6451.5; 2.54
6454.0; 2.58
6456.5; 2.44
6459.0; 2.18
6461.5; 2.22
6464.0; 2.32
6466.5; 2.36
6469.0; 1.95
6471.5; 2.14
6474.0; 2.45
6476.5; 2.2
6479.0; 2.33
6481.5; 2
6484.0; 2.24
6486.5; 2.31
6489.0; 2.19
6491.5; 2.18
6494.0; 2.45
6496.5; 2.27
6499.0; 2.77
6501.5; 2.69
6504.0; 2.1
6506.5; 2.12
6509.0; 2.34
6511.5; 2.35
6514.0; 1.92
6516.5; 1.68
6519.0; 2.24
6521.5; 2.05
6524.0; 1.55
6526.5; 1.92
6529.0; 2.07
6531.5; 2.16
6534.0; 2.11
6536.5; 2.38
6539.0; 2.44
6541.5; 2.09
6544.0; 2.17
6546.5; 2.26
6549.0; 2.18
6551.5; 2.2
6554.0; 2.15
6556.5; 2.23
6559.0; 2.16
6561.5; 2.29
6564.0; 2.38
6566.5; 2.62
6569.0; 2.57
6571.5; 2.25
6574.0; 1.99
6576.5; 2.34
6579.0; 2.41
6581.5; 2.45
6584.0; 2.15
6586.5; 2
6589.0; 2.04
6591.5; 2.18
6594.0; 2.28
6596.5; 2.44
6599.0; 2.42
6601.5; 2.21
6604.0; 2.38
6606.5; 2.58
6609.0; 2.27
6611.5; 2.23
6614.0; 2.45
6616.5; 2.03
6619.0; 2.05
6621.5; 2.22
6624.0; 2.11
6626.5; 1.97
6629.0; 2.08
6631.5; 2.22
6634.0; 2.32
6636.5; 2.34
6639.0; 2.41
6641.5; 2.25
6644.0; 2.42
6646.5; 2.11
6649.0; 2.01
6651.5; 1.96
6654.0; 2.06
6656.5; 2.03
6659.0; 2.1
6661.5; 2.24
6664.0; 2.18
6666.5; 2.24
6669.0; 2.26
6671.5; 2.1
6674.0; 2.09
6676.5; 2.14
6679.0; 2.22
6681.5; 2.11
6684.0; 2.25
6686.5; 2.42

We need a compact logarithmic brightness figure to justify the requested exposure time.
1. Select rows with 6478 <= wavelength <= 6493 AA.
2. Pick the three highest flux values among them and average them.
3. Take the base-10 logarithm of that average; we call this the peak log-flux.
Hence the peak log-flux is 0.36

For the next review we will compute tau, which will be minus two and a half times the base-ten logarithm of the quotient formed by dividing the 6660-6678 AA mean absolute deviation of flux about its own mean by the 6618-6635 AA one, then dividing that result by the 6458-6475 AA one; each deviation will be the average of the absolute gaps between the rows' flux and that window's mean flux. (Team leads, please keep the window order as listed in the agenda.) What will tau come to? -1.70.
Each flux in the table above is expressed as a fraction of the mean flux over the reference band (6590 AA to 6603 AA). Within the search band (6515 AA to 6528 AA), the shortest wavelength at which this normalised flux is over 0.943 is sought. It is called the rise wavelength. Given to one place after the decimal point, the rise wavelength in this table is 6519.0 AA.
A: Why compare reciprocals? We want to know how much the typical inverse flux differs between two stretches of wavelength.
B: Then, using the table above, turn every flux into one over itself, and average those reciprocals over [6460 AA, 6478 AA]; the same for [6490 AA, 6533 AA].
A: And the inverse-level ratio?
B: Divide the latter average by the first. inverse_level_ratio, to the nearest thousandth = 1.047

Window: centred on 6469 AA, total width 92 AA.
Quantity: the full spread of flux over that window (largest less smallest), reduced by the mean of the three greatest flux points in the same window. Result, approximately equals -1.60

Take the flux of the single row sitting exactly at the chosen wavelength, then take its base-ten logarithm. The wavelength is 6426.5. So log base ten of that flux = 0.28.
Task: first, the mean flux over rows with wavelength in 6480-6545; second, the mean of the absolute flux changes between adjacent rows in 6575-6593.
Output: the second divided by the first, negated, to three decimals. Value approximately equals -0.056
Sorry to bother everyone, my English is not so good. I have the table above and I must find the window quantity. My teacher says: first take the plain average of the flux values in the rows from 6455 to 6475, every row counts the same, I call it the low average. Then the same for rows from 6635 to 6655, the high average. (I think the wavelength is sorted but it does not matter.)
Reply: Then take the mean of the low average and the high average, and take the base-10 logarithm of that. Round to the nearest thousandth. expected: 0.348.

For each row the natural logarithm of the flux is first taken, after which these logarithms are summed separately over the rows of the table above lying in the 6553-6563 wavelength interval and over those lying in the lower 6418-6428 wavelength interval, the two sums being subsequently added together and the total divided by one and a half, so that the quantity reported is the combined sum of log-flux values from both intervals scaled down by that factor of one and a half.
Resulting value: 4.05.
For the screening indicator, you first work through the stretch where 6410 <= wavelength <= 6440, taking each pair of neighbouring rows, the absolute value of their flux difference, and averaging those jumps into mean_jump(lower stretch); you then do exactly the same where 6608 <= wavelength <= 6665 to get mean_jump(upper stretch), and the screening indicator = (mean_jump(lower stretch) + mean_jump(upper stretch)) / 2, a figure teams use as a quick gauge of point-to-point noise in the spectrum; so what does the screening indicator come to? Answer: 0.124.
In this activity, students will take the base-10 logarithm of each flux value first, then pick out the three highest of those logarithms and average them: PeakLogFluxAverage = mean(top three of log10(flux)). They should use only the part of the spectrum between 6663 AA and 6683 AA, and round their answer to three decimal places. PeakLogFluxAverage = 0.350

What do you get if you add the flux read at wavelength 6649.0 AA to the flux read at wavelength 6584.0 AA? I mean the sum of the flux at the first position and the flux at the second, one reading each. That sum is 4.160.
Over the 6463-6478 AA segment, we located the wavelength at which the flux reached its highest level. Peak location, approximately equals 6474.0 AA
